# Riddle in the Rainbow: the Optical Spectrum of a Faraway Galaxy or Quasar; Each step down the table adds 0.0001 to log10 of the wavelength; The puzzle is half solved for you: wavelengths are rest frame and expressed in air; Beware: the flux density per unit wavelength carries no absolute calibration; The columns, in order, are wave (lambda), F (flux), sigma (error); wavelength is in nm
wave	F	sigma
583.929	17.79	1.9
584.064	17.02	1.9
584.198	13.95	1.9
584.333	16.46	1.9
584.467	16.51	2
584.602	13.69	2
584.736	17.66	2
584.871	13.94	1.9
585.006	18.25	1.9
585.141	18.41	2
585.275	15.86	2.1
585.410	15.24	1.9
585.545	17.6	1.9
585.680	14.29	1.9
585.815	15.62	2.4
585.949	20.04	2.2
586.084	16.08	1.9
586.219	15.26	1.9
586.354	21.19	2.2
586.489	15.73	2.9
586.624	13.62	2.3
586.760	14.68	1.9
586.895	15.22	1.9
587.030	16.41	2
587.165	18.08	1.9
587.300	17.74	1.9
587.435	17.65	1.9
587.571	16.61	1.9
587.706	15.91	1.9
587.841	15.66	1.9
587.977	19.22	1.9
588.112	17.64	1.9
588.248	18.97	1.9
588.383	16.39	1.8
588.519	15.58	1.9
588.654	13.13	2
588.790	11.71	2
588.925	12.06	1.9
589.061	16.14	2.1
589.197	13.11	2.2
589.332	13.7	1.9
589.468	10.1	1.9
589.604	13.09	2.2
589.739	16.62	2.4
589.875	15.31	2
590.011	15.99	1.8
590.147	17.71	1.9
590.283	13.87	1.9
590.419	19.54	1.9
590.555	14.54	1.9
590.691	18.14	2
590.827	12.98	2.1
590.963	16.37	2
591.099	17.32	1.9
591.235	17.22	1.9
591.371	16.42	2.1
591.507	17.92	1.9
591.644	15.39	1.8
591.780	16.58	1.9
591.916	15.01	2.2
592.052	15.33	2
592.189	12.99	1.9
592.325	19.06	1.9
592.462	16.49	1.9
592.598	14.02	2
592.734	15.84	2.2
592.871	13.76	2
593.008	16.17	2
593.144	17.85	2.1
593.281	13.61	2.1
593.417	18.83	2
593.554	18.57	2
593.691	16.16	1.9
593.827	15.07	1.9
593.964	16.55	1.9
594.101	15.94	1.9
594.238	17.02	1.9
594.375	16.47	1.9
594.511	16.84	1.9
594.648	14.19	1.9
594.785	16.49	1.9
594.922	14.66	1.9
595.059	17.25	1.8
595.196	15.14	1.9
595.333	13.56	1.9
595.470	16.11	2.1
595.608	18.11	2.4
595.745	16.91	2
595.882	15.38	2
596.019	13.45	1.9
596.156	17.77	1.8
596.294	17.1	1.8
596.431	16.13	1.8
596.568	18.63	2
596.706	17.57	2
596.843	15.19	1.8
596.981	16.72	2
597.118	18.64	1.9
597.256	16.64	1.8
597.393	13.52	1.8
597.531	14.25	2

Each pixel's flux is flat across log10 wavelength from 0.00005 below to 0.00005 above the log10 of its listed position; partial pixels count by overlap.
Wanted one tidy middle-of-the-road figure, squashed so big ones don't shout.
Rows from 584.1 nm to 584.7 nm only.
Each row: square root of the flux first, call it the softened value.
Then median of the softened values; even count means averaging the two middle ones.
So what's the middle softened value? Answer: 3.90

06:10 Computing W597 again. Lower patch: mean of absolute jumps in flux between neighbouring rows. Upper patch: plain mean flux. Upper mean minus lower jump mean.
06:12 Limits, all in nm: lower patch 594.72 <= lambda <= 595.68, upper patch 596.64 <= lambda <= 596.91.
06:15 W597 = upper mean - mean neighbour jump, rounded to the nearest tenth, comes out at 14.3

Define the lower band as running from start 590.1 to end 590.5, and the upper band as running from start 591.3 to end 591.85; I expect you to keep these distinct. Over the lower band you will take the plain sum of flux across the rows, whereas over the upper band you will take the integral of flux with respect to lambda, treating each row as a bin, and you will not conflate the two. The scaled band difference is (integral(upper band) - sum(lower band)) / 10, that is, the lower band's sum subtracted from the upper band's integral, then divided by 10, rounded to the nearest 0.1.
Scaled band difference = -4.2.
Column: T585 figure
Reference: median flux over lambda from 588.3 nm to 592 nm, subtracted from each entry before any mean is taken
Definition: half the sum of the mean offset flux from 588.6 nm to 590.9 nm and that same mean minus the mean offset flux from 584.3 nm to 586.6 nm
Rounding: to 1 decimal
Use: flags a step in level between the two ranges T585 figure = -1.5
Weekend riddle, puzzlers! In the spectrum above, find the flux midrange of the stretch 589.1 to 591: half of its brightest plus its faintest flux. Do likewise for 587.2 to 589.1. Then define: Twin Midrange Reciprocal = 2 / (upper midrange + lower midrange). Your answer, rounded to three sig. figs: 0.0660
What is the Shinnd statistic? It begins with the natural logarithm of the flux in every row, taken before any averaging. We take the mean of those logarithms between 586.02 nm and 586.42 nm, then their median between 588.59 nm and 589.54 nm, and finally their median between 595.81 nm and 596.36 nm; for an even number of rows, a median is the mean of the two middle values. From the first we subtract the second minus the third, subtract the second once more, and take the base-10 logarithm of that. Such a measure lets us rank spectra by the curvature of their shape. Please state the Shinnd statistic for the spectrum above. -0.31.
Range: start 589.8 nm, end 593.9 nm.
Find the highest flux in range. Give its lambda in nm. 590.419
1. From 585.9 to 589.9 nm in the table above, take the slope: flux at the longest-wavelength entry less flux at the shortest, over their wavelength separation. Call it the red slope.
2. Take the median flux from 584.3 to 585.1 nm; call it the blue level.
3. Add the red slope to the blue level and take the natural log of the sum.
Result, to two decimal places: 2.73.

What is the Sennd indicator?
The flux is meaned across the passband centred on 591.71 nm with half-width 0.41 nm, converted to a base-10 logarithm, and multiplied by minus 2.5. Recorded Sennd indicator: -3.02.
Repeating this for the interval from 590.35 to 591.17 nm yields -3.04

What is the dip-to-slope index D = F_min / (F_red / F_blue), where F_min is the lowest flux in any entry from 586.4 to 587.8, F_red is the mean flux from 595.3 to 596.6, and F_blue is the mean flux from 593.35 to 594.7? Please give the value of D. 13.8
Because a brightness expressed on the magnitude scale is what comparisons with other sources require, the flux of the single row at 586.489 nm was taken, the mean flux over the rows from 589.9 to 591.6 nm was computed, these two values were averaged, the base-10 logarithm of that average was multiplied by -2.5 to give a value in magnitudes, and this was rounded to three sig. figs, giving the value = -3.02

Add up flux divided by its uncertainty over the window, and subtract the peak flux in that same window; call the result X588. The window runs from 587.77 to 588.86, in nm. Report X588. 48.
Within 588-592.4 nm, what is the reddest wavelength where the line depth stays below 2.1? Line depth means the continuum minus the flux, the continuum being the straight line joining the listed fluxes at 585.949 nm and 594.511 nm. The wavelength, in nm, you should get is 592.325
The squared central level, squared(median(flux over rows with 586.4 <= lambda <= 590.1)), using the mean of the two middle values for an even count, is 247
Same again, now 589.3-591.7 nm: 262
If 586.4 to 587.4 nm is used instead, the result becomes 247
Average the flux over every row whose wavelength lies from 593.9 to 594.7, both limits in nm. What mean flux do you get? 16.2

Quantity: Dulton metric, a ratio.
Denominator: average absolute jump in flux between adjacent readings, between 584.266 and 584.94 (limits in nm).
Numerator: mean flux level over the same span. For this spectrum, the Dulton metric 5.9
